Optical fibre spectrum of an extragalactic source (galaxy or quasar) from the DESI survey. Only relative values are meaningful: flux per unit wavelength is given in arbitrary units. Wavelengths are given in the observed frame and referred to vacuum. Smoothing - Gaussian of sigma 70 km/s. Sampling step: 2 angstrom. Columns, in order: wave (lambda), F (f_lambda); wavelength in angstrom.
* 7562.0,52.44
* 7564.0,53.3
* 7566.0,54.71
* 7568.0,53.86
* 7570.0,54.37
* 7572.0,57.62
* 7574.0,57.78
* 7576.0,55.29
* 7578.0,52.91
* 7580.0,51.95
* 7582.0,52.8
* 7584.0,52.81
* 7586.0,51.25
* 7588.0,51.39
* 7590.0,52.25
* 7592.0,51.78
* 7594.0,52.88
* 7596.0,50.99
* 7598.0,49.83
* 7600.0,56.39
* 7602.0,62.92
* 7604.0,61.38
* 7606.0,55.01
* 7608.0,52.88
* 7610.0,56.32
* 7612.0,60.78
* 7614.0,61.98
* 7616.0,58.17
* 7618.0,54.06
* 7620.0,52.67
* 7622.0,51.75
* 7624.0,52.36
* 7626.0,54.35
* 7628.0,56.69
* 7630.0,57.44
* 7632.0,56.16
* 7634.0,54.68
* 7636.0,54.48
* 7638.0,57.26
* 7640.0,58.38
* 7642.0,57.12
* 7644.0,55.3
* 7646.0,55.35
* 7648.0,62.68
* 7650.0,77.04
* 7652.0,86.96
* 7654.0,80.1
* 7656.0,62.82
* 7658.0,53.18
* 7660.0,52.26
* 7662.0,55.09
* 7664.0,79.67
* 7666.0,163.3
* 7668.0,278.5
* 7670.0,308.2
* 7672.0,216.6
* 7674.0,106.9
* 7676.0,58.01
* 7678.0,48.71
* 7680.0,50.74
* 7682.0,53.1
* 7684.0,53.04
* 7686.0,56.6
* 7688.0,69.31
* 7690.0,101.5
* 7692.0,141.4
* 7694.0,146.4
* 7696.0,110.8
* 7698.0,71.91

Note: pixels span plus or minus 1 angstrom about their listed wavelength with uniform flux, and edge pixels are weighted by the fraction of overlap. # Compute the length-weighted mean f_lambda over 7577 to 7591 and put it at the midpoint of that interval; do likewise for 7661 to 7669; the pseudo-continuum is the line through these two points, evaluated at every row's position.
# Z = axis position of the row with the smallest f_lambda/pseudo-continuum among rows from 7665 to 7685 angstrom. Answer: 7678.0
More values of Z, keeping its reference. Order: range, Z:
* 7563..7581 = 7580.0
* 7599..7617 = 7616.0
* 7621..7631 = 7624.0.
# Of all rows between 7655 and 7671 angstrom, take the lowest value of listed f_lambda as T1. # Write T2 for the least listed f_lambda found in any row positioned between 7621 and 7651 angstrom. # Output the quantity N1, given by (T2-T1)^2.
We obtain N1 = 0.3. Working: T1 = 52.26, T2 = 51.75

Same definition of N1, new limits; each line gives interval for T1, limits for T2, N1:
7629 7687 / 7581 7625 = 1.3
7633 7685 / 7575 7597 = 5.2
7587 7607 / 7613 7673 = 3.7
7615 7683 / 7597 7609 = 1.3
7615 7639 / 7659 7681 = 9.2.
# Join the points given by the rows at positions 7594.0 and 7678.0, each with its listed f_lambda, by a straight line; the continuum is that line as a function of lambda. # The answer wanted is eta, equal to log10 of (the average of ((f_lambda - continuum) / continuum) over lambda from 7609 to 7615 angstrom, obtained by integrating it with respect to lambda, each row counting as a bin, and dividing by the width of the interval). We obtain -0.83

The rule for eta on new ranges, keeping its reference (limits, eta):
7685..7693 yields -0.04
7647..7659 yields -0.39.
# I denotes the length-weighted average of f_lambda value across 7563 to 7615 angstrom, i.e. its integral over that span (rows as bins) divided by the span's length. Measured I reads 55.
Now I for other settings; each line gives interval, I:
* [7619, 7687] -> 82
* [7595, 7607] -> 56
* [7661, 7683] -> 129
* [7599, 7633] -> 57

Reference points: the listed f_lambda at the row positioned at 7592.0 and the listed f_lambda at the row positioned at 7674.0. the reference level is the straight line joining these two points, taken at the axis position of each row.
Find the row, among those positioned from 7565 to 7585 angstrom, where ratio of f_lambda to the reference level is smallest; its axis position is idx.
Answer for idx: 7584.0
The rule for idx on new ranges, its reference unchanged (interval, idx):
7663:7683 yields 7678.0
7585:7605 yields 7598.0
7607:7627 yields 7624.0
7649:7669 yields 7660.0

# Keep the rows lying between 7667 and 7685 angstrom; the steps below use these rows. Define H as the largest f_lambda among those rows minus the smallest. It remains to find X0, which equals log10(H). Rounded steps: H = 259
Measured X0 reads 2.4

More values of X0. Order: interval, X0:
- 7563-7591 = 0.8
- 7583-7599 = 0.5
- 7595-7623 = 1.1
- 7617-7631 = 0.8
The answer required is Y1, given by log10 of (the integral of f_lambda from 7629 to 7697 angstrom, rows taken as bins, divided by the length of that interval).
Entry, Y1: 1.96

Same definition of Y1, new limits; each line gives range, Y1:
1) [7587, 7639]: 1.74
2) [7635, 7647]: 1.75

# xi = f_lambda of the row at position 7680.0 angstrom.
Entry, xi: 50.74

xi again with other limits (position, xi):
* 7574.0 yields 57.78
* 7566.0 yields 54.71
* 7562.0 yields 52.44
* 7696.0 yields 110.8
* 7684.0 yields 53.04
